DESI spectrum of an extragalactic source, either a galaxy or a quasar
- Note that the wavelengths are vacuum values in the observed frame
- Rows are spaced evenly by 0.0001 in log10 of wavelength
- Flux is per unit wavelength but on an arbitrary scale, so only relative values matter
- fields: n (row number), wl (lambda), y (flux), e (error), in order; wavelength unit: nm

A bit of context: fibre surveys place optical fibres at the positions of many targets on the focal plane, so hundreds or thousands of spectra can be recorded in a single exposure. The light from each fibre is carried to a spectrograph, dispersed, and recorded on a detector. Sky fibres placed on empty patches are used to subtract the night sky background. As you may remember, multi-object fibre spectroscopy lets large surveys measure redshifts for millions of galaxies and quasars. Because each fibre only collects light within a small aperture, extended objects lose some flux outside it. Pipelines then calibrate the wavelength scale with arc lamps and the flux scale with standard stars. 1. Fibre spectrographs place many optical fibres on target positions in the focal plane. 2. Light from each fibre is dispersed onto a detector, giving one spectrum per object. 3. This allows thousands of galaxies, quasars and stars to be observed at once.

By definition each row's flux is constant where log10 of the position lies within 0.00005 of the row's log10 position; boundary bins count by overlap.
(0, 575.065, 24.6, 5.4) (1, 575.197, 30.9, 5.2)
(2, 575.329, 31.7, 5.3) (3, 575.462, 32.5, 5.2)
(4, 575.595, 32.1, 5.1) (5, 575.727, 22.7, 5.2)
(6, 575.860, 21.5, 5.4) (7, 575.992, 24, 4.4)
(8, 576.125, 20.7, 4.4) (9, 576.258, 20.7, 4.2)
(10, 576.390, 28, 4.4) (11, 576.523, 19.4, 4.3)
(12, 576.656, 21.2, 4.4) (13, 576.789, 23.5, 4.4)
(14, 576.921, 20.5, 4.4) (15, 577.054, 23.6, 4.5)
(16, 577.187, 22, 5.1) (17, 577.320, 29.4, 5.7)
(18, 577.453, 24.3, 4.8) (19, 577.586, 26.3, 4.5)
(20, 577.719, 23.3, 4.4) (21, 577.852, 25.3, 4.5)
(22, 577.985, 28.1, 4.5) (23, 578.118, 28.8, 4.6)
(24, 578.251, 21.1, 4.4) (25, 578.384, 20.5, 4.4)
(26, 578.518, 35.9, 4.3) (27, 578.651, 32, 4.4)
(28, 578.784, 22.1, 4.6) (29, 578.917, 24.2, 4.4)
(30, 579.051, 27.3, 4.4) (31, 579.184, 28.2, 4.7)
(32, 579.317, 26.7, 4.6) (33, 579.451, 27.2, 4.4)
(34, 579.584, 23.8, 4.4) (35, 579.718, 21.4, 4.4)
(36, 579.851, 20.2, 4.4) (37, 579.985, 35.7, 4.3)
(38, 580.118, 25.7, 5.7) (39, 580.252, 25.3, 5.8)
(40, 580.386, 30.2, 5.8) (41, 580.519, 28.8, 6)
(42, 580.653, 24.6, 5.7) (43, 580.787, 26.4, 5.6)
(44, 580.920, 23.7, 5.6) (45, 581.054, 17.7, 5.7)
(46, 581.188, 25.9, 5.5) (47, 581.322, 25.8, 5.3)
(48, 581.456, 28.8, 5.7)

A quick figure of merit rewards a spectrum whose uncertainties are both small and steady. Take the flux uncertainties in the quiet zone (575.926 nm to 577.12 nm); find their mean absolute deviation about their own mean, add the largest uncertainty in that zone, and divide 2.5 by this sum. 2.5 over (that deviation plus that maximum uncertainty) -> 0.55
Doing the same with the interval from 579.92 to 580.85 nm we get 0.39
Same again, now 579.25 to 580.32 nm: 0.40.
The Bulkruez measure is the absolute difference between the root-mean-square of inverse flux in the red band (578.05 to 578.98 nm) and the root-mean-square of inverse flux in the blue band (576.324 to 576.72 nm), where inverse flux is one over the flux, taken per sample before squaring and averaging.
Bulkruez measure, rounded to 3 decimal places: 0.005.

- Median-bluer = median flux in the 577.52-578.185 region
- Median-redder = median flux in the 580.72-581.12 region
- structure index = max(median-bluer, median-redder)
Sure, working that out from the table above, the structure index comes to 26.3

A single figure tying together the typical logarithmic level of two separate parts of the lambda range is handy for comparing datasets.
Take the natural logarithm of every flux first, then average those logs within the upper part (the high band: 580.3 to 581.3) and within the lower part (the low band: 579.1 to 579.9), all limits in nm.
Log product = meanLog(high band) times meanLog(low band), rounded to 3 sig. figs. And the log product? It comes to 10.3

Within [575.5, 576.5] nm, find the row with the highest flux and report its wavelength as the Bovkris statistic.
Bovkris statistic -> 575.595 nm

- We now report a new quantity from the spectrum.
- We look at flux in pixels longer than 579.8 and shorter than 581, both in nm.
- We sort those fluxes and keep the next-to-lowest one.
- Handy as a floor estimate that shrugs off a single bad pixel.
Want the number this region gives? 23.7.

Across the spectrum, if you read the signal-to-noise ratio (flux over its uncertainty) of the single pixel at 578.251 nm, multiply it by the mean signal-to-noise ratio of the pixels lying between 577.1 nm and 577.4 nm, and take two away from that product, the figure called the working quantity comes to 21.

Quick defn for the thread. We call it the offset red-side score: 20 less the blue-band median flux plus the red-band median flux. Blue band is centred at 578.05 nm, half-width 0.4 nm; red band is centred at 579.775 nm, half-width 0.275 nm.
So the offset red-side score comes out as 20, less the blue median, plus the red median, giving 18.3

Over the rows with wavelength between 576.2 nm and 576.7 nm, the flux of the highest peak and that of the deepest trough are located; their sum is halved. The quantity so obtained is 24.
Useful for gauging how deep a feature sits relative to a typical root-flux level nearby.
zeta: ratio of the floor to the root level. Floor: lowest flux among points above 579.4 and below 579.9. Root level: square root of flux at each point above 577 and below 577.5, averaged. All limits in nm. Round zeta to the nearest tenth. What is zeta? 4.1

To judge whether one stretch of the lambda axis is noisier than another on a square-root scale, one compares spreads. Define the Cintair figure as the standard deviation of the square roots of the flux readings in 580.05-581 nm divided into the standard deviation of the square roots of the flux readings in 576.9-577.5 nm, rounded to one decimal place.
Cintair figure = 1.5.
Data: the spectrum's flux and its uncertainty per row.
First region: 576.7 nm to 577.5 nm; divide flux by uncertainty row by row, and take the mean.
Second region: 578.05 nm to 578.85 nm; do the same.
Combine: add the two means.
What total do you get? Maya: 11.0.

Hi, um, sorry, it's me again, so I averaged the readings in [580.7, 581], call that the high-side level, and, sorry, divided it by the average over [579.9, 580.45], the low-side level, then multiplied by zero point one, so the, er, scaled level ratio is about 0.086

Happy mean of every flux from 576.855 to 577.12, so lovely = 22.1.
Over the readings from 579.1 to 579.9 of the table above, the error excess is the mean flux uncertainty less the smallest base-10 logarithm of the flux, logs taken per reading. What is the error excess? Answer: 3.18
